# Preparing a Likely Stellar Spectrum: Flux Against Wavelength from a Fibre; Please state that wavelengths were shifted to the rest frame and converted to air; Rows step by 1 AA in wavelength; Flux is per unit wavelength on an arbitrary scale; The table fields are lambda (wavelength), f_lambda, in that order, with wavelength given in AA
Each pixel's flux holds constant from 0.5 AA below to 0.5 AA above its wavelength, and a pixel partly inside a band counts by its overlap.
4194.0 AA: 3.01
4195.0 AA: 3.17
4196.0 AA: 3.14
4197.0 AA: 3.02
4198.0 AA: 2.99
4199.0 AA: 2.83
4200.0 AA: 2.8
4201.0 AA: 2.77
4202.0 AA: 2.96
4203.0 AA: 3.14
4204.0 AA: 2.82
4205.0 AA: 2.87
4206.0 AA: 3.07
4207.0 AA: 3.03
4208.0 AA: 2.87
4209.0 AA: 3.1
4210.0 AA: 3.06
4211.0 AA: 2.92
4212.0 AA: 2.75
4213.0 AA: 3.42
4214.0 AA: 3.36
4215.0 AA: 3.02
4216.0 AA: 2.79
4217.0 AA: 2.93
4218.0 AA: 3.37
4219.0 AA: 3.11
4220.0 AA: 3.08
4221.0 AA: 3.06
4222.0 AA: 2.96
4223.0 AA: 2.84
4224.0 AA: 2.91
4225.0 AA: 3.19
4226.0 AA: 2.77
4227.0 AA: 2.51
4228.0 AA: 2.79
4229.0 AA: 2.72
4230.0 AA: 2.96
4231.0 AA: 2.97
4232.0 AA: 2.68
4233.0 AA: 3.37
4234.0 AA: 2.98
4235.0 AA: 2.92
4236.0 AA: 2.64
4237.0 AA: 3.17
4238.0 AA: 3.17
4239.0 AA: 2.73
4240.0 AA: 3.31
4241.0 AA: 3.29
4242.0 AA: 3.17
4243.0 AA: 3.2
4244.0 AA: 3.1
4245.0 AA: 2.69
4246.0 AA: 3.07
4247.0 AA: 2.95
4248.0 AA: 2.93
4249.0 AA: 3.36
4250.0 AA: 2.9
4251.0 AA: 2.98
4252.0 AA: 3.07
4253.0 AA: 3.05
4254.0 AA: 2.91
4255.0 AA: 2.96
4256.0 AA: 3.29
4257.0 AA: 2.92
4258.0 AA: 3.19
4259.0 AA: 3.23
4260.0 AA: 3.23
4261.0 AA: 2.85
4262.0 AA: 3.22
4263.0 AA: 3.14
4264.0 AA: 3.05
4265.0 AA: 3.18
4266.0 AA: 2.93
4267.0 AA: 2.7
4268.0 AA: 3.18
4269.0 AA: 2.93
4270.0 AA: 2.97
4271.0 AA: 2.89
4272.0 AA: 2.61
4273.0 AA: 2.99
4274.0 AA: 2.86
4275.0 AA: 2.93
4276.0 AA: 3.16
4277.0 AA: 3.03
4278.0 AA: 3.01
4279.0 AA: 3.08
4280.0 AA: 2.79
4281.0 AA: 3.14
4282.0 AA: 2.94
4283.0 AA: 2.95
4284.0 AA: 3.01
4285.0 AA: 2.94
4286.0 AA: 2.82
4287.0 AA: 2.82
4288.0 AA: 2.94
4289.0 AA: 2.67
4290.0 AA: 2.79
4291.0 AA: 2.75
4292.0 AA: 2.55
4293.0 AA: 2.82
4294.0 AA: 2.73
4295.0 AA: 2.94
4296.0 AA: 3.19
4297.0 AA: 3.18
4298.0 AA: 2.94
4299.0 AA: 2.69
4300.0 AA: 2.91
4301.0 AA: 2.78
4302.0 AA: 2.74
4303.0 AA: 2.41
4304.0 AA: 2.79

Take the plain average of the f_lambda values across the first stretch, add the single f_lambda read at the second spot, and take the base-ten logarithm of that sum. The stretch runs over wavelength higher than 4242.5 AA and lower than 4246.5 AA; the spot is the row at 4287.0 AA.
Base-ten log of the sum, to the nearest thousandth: 0.766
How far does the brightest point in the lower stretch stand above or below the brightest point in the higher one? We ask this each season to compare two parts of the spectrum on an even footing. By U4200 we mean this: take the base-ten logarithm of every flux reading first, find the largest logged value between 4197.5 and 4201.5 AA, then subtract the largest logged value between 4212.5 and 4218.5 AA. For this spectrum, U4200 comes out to -0.058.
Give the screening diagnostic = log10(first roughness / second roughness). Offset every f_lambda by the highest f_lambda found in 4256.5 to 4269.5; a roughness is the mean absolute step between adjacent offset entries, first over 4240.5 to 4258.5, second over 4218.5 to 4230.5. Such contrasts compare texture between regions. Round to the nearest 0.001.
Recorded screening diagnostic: 0.069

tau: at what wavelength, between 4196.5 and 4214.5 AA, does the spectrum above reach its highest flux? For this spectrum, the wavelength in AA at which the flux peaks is 4213.0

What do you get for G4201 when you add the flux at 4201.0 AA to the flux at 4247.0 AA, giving 5.72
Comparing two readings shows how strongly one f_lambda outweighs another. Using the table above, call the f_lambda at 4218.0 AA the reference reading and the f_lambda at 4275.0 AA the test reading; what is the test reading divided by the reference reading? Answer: 0.87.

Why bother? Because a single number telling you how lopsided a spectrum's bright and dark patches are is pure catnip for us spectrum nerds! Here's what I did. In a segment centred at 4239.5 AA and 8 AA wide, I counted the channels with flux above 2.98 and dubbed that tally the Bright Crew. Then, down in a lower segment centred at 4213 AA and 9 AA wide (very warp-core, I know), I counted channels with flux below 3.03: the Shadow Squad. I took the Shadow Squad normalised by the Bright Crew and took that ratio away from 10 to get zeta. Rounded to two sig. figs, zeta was 9.2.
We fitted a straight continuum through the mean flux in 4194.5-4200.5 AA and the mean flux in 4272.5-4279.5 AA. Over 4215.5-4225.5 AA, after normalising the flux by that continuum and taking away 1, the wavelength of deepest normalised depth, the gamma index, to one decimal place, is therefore 4216.0 AA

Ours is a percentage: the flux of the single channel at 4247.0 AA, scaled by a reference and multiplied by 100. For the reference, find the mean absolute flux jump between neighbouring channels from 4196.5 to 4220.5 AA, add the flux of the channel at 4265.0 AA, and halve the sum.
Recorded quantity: 176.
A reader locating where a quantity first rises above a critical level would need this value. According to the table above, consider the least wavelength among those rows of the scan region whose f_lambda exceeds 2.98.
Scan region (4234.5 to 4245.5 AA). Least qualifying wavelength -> 4237.0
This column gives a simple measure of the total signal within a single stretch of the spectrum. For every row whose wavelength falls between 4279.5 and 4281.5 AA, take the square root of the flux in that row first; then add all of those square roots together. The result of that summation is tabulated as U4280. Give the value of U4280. 3.44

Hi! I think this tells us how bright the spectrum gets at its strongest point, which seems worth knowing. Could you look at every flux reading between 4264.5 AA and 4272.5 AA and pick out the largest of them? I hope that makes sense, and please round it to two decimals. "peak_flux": 3.18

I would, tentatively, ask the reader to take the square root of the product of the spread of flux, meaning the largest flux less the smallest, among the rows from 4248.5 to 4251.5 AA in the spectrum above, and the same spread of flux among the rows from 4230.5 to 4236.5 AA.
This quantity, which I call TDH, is 0.58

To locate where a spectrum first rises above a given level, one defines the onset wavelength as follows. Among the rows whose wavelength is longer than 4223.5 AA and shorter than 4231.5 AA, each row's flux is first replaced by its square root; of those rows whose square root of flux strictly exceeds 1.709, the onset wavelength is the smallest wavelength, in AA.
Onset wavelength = 4225.0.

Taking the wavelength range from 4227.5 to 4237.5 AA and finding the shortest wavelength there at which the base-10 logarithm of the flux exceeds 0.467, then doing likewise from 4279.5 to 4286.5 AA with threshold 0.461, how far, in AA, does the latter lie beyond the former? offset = 51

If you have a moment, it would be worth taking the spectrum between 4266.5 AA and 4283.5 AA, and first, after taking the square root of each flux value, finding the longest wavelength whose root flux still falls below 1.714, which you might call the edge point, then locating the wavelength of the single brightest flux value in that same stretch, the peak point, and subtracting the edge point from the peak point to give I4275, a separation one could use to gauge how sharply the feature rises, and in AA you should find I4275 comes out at -12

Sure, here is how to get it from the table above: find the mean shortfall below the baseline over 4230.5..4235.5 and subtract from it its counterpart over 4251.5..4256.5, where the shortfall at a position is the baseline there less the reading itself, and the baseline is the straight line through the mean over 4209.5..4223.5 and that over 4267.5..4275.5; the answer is 0.12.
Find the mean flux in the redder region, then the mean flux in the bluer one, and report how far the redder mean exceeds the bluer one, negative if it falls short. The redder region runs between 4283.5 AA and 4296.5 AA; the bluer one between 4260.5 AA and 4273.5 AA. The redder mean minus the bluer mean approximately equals -0.13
